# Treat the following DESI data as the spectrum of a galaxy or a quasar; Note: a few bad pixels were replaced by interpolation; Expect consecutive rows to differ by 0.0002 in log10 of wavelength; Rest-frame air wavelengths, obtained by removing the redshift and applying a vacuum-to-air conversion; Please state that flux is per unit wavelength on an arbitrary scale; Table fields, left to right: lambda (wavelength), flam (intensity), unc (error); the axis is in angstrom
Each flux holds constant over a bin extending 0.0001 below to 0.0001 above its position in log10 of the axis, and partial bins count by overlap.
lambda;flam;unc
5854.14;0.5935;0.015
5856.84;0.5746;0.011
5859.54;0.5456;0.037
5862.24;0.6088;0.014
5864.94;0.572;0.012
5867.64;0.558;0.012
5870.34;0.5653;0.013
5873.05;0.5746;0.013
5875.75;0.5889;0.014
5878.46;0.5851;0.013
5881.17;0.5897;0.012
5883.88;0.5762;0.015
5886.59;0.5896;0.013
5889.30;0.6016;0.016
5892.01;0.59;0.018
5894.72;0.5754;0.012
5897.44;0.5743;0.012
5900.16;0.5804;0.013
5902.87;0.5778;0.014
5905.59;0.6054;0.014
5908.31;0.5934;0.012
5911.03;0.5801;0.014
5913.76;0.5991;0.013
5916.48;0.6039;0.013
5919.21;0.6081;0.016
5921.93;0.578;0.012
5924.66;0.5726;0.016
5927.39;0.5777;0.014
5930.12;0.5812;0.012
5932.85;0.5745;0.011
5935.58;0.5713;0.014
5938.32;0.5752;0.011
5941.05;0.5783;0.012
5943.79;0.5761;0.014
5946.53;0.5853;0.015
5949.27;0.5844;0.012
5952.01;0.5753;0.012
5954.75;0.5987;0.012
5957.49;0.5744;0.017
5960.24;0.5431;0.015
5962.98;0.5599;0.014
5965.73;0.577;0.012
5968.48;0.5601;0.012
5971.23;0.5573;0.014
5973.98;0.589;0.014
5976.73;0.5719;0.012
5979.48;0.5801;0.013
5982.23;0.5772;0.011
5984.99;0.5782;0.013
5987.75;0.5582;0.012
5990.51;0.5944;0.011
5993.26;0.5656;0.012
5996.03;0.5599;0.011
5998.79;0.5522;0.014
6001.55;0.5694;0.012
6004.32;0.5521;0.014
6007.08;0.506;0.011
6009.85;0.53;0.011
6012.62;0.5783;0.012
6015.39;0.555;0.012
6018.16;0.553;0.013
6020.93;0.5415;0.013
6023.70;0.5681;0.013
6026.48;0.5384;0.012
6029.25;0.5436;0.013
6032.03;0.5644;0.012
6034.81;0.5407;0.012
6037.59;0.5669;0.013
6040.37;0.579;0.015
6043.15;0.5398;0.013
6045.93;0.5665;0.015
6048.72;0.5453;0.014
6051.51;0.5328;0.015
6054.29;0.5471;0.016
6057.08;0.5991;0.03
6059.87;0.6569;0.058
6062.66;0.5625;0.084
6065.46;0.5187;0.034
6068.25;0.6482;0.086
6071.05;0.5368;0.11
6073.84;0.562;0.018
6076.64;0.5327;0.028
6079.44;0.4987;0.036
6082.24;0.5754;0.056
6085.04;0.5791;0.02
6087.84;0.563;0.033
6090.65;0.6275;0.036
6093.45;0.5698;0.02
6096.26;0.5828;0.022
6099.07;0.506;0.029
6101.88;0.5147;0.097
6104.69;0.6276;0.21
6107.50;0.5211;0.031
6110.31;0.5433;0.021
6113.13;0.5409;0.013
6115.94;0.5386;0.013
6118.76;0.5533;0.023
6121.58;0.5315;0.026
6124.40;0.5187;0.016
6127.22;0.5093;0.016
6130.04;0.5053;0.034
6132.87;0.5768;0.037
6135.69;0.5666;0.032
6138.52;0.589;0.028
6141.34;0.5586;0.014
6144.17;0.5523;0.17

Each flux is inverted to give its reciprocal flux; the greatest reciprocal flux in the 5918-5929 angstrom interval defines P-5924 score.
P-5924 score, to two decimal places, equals 1.75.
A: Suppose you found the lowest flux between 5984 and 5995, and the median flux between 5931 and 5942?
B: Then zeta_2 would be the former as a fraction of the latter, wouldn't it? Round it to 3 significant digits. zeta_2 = 0.971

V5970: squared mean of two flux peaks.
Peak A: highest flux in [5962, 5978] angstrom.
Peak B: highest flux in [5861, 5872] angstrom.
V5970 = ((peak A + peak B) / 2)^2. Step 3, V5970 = 0.359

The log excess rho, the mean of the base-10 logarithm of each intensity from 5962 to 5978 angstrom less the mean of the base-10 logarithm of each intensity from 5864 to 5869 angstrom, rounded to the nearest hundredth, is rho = 0.00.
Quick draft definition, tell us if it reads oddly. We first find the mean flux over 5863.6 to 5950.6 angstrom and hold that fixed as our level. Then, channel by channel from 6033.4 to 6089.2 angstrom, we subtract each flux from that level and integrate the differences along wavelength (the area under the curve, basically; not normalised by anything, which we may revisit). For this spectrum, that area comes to 1.1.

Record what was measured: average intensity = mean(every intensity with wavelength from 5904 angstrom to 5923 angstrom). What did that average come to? 0.595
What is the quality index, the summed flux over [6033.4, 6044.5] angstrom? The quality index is 2.23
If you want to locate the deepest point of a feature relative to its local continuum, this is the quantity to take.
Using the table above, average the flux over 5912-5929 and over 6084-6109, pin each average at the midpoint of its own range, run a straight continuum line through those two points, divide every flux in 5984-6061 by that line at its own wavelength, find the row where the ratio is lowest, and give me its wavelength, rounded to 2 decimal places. 6007.08 angstrom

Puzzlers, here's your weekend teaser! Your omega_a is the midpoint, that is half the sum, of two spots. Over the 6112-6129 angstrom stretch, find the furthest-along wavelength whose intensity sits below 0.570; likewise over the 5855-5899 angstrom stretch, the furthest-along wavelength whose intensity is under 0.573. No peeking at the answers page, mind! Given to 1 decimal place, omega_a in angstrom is 5998.8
